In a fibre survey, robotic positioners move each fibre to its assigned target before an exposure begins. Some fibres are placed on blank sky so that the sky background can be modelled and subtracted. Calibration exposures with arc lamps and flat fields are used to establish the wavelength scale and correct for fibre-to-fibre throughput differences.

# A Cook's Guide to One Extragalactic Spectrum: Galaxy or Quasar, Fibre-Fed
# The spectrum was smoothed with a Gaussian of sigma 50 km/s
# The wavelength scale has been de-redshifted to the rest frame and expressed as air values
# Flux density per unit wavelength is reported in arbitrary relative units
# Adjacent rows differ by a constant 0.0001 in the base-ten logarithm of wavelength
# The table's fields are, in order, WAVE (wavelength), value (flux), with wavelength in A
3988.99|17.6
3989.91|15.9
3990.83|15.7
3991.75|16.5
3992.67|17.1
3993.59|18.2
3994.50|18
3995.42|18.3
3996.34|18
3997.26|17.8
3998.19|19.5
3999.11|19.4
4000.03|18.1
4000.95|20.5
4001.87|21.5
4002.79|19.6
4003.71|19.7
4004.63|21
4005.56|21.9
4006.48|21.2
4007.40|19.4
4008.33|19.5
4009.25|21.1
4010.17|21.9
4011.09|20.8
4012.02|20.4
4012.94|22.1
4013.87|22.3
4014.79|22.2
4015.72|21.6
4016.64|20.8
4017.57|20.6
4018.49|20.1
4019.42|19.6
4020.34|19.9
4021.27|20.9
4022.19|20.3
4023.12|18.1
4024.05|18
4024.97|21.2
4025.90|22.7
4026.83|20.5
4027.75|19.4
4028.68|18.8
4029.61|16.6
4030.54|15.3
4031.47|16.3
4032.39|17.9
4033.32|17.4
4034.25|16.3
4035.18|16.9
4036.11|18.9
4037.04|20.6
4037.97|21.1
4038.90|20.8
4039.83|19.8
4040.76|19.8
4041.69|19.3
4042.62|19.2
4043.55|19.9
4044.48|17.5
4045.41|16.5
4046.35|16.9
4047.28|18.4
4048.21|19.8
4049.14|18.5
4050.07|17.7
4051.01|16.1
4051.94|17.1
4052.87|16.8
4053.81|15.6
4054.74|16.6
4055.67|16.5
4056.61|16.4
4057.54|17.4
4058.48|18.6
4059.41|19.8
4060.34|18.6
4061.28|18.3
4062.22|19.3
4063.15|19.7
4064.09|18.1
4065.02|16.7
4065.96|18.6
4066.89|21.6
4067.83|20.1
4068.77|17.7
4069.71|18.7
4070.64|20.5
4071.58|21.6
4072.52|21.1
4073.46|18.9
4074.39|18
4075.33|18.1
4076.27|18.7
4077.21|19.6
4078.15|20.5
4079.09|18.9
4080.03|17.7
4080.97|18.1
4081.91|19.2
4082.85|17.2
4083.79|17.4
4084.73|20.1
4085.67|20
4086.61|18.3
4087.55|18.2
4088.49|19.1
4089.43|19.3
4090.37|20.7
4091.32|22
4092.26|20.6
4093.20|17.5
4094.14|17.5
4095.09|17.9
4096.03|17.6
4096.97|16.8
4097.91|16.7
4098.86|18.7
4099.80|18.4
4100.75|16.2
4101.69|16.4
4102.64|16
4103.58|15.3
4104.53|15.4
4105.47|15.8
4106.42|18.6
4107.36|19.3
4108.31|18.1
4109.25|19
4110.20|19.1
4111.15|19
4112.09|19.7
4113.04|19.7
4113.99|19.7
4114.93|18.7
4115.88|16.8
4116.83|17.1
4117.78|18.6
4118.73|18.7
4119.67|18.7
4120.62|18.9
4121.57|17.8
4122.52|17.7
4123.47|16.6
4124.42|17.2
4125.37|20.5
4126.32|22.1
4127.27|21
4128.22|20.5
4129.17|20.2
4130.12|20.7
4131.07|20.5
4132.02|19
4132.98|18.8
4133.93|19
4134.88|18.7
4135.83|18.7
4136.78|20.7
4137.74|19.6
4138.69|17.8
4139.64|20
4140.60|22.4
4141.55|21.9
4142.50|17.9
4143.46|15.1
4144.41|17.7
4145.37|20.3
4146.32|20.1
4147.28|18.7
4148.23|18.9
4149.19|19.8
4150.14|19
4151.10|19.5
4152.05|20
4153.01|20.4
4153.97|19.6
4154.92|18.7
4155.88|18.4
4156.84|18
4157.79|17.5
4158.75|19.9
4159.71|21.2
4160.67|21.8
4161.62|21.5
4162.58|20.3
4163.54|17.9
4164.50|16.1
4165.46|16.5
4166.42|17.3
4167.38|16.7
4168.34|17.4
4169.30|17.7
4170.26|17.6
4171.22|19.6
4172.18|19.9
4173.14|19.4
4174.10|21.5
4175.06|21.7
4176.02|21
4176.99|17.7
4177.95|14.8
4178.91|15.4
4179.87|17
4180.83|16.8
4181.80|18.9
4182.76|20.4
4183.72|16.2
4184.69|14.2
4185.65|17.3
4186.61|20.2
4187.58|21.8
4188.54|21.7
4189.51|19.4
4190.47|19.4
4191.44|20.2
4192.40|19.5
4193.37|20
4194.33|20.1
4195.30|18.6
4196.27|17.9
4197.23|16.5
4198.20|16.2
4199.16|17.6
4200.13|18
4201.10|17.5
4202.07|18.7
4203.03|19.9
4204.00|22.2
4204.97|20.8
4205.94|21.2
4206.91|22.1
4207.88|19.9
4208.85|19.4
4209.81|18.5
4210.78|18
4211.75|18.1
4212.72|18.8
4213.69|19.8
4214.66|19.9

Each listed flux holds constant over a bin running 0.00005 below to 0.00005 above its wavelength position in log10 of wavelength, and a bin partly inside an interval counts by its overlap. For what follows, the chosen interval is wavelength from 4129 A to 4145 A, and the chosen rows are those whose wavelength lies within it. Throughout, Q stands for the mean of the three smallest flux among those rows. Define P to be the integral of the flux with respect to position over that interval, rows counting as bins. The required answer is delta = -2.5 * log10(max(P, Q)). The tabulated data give -6.225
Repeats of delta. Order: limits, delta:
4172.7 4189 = -6.203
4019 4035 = -6.192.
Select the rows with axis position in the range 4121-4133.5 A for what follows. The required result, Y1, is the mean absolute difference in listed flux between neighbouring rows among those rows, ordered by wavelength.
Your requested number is 0.92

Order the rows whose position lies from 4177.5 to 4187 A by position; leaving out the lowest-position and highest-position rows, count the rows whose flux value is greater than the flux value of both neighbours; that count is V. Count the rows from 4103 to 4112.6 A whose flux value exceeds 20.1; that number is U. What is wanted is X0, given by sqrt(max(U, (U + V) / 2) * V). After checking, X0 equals 1.4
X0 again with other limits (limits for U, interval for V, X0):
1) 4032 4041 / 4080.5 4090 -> 2.4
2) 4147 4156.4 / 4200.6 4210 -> 1.7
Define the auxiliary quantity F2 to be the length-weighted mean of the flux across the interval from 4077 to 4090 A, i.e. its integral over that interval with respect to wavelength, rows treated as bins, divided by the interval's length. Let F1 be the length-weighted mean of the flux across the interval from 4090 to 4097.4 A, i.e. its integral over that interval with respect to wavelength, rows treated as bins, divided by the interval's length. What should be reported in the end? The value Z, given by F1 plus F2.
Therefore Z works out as 37.6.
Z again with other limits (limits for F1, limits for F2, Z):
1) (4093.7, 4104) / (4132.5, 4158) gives 36.2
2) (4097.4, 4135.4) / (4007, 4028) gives 39.1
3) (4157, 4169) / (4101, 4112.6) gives 36.3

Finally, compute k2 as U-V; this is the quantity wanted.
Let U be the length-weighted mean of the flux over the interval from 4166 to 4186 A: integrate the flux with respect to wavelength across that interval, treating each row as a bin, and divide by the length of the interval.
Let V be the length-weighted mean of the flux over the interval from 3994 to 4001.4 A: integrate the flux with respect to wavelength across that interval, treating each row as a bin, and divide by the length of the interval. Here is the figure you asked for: -0.7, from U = 18.0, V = 18.7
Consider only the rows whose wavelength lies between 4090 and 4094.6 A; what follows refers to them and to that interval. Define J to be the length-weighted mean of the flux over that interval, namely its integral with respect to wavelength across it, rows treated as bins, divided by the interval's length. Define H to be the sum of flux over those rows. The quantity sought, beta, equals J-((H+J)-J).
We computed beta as -79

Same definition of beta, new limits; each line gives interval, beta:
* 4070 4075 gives -80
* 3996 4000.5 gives -74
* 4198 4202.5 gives -70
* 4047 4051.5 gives -72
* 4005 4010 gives -82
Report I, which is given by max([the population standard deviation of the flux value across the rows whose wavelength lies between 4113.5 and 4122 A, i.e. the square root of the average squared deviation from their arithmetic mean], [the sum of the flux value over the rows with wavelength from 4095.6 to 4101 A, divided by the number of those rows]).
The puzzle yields 17.4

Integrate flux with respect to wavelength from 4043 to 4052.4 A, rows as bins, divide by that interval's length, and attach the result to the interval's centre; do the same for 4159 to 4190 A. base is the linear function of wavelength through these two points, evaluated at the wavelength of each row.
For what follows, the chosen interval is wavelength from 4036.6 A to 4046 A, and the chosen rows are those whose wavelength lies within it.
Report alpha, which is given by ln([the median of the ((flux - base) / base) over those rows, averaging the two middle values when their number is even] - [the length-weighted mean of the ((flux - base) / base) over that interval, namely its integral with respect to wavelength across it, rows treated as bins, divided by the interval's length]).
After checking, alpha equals -3.8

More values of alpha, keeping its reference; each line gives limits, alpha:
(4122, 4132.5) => -3.1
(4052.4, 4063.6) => -6.0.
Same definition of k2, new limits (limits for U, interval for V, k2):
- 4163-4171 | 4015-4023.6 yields -3.0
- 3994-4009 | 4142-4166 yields 0.6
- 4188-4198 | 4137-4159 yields 0.1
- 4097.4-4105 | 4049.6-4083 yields -1.8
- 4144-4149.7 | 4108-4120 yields 0.6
